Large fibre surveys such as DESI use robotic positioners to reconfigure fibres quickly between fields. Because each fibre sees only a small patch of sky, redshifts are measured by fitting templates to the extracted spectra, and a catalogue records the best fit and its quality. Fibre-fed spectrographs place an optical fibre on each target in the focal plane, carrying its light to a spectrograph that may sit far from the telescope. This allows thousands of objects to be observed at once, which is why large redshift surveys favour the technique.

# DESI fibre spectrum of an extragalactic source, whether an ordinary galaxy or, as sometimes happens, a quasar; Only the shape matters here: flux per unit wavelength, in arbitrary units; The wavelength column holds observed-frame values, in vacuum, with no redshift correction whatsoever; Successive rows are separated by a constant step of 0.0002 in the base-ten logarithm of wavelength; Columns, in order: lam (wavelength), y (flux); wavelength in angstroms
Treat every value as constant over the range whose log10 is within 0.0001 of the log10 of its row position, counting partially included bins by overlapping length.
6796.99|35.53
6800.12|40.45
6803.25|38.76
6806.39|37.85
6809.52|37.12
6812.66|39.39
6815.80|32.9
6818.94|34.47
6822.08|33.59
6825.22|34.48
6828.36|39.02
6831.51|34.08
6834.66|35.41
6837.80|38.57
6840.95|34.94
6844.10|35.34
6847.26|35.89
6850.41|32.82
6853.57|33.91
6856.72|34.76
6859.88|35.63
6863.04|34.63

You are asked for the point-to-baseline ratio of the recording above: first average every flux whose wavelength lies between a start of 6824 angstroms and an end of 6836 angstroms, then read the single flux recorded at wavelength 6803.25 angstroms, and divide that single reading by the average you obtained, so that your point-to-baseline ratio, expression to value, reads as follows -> 1.08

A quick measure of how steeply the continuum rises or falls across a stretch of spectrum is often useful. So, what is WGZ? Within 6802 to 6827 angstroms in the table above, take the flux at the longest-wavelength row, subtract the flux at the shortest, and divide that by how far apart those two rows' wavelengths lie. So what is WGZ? -0.19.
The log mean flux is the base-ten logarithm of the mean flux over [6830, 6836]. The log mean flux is 1.54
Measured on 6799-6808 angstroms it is 1.59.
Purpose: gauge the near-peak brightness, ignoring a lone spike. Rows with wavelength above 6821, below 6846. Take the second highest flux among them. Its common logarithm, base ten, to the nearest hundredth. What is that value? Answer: 1.59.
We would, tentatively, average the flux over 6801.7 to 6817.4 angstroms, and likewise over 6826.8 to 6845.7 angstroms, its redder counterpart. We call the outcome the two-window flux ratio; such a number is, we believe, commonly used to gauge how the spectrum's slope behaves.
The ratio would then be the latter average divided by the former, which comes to 0.974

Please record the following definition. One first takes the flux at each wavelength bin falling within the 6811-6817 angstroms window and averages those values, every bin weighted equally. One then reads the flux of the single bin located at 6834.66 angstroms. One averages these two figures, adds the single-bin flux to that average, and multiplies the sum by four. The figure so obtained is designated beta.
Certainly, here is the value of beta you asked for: 285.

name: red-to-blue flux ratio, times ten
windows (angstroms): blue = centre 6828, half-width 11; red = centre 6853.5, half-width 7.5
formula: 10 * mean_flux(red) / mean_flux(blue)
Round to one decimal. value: 9.7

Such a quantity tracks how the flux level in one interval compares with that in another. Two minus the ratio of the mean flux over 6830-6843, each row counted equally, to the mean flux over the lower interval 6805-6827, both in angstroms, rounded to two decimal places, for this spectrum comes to 1.00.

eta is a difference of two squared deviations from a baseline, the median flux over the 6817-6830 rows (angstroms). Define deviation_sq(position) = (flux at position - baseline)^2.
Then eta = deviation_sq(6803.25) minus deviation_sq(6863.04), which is 18.3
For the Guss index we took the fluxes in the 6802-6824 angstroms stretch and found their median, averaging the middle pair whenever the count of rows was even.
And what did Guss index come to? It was 37.1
